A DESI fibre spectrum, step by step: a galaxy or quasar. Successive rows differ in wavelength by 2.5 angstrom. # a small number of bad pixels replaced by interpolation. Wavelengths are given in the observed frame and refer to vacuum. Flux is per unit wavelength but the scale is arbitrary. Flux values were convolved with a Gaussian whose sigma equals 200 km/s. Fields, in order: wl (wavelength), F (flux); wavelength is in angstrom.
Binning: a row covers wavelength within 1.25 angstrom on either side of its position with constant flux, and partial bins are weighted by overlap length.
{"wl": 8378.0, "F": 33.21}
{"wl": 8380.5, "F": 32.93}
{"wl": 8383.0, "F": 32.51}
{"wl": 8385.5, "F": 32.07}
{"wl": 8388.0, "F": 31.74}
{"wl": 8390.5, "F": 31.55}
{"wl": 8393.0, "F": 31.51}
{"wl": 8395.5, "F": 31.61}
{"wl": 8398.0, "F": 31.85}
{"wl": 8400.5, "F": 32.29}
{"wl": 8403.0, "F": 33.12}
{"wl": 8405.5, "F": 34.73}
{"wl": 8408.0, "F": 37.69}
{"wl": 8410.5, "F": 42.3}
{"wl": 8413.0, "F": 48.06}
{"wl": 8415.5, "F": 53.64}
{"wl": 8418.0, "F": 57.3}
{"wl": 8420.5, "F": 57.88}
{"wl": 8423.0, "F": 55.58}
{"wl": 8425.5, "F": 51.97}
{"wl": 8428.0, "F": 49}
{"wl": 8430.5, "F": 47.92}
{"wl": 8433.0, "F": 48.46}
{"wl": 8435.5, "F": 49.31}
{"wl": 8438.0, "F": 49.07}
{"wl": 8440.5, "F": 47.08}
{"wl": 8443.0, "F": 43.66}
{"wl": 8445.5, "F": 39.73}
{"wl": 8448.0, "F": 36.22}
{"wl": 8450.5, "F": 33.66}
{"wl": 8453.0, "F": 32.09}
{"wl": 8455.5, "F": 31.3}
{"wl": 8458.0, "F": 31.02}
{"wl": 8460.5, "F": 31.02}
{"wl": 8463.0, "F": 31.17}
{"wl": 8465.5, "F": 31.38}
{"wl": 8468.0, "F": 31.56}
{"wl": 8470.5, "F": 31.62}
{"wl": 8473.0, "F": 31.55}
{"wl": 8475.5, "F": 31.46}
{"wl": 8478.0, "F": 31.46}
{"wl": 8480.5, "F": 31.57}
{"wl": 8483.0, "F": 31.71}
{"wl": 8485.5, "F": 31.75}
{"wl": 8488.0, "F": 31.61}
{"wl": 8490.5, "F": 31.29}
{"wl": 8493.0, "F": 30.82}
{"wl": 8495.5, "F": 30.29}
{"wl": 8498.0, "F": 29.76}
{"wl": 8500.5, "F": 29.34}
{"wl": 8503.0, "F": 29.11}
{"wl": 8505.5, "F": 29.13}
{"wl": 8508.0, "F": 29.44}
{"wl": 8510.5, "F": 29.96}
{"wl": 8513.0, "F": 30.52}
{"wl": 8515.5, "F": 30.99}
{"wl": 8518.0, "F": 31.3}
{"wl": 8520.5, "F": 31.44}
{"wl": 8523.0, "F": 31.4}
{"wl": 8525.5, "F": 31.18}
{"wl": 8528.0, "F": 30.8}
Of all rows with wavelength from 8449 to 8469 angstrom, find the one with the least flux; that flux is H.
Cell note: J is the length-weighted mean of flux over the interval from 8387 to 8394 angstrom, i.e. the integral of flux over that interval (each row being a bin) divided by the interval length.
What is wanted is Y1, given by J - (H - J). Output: 32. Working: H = 31.02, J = 31.6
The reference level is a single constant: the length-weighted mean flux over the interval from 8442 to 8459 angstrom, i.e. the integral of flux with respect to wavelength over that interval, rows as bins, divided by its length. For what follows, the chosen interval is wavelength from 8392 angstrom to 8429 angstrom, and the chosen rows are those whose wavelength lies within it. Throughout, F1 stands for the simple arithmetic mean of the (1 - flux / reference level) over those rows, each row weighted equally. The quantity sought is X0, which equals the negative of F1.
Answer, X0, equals 0.224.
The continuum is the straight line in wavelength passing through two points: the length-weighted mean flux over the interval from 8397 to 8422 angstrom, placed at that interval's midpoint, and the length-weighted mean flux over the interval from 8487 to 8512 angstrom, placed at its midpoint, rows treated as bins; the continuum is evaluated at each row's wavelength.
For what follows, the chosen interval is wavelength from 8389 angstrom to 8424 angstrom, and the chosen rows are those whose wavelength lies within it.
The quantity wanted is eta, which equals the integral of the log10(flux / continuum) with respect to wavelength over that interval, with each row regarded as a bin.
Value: -1.3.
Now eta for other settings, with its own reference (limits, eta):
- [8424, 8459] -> 1.2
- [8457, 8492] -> -1.0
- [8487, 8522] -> 0.5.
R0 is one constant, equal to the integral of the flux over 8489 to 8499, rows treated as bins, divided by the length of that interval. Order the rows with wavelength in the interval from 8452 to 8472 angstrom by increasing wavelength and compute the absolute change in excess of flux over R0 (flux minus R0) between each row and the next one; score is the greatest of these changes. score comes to 0.79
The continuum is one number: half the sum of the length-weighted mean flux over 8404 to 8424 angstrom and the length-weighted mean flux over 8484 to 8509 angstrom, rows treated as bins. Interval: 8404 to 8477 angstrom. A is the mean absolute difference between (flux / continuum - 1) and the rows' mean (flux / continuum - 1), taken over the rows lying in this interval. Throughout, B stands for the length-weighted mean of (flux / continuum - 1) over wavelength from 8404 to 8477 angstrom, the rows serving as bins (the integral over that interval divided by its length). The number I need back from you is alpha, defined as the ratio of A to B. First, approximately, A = 0.22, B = 0.05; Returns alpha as 4.2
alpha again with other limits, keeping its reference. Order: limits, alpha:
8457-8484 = 0.0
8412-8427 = 0.2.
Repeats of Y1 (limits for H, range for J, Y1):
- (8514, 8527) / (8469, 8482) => 32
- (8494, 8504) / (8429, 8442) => 67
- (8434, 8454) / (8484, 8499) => 30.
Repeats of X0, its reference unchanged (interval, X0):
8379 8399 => -0.095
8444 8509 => -0.106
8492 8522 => -0.146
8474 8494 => -0.109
